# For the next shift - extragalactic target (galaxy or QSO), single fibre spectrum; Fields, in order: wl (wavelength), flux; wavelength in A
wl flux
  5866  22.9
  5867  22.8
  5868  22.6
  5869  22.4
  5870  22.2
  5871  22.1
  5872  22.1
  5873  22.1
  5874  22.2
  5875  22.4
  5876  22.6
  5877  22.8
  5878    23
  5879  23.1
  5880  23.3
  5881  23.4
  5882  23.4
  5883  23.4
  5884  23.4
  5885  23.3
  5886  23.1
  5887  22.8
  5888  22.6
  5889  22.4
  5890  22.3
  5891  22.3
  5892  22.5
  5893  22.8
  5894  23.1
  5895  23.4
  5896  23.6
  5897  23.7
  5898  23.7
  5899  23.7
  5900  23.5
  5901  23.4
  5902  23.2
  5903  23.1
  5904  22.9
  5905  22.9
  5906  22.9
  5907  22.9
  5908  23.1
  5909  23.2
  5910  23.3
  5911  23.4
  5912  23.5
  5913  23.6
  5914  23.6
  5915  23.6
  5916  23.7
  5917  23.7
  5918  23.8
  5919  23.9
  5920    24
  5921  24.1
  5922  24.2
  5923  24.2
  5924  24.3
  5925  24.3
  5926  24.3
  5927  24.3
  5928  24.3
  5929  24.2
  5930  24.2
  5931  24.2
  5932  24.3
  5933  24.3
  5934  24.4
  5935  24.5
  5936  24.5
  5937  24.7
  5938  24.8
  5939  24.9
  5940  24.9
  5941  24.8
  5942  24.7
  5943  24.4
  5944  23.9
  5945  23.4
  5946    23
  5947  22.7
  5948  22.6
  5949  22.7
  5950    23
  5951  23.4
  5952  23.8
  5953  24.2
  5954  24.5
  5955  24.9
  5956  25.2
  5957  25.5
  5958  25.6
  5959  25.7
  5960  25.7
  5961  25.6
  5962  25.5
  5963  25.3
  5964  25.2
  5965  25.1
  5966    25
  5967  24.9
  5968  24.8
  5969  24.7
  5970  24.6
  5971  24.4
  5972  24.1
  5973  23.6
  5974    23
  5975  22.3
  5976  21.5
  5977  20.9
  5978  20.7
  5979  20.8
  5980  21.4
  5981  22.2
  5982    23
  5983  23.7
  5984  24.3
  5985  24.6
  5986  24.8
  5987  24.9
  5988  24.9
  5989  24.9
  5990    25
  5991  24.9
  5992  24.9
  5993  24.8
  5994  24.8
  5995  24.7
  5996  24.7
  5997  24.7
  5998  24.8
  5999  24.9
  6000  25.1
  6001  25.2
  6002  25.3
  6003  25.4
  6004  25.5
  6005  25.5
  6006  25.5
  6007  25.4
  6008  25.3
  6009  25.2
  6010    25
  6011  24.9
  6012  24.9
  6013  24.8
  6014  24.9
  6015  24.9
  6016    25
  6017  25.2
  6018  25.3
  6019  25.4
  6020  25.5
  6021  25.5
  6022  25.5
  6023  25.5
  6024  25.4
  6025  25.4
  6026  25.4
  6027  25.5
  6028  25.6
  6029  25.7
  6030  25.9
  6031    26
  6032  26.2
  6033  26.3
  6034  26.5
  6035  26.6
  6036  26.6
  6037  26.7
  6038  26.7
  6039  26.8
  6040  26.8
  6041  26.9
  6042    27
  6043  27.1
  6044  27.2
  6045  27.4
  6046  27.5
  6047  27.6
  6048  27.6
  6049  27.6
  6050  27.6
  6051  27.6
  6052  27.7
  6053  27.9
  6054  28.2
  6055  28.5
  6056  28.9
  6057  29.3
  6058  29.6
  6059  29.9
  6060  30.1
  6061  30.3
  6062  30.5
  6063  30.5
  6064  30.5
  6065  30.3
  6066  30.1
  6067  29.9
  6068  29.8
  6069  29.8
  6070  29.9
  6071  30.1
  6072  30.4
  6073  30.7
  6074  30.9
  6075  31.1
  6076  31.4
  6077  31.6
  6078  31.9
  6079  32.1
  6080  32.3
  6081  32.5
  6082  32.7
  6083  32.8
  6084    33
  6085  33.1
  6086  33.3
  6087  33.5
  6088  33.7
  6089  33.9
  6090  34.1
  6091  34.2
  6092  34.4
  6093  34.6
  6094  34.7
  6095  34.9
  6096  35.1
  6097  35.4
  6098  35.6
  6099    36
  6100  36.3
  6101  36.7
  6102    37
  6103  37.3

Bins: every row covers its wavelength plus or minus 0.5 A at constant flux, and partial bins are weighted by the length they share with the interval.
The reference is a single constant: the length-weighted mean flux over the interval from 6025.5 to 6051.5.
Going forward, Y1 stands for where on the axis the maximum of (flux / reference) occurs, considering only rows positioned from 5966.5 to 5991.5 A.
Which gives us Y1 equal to 5990 A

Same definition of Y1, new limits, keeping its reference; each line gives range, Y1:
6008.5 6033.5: 6033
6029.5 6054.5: 6054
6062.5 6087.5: 6087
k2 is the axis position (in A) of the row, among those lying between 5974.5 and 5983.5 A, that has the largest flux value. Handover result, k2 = 5983 A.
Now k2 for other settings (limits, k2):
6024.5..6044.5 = 6044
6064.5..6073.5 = 6073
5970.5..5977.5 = 5971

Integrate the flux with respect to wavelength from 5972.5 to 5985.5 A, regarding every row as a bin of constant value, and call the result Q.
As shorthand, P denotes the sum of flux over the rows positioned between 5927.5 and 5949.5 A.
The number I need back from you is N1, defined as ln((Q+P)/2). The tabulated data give 6.02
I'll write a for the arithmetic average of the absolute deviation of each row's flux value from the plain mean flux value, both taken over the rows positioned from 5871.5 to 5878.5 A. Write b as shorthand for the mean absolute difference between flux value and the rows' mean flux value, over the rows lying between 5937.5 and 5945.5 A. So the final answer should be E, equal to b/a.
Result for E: 1.5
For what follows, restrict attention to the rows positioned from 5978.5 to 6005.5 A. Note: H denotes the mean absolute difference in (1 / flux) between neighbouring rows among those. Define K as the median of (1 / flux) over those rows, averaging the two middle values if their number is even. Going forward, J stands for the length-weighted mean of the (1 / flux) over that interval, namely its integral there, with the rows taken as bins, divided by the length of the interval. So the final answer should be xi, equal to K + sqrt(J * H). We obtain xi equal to 0.044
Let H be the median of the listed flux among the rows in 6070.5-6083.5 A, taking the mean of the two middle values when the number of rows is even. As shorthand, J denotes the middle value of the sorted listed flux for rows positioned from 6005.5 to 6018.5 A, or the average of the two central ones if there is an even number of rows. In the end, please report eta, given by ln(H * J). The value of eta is 6.67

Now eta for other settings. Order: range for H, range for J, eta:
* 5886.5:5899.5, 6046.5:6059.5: 6.46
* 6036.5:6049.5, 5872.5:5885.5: 6.44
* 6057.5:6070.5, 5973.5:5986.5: 6.51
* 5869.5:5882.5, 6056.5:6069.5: 6.52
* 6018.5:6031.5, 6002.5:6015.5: 6.47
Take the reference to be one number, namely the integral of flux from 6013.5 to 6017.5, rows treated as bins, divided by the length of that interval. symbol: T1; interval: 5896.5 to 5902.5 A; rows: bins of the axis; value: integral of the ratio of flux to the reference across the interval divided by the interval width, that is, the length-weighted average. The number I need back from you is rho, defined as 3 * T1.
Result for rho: 2.8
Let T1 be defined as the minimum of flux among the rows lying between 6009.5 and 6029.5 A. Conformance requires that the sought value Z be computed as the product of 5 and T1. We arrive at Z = 124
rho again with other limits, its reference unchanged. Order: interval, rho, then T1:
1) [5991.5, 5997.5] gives 3.0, 0.99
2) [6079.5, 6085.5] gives 3.9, 1.31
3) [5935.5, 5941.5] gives 3.0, 0.99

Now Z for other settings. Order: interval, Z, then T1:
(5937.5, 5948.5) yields 113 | 22.6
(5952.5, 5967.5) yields 121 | 24.2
